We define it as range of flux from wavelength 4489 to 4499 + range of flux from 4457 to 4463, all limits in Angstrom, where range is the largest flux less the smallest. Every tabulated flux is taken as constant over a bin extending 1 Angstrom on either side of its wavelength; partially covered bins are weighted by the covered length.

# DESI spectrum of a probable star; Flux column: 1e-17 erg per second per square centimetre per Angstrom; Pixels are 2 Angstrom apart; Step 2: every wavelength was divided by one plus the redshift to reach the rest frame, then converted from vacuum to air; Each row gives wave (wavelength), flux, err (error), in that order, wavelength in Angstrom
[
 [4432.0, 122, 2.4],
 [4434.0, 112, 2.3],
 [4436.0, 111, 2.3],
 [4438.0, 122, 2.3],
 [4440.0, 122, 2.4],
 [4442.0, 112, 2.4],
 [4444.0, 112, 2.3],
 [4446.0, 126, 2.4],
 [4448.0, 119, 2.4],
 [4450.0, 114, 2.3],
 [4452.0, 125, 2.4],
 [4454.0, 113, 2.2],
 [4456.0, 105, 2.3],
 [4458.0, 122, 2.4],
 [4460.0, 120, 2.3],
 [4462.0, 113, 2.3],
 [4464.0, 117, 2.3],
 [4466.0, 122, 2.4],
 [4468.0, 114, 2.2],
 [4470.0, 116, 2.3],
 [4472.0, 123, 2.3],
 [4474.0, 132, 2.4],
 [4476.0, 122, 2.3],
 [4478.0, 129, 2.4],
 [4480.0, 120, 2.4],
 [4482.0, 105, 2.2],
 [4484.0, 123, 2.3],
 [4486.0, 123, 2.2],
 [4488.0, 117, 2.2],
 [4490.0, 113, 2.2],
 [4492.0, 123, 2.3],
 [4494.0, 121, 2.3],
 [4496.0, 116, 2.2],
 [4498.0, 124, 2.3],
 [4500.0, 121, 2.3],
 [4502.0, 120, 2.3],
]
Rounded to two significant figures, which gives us 20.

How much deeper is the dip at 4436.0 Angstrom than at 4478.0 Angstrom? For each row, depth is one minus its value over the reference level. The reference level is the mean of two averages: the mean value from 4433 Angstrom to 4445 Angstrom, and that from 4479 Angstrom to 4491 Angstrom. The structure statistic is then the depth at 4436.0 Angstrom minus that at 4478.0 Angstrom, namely 0.16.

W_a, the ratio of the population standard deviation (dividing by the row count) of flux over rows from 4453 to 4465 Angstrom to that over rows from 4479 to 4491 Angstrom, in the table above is 0.88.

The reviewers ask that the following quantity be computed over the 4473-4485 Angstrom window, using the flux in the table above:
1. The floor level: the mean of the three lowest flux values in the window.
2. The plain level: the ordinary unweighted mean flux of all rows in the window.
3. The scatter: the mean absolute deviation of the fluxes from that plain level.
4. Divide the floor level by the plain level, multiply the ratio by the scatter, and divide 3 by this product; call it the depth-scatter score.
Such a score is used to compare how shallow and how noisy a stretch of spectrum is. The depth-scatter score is 0.51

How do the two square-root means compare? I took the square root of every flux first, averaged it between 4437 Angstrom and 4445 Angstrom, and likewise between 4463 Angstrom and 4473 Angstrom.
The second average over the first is 1.006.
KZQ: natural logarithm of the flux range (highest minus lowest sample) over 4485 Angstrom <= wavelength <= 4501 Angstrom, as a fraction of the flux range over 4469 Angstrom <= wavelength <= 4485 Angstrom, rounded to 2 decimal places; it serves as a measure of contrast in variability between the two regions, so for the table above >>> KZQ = -0.90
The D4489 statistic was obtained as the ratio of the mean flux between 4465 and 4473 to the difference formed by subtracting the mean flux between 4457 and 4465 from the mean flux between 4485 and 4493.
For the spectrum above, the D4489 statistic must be 119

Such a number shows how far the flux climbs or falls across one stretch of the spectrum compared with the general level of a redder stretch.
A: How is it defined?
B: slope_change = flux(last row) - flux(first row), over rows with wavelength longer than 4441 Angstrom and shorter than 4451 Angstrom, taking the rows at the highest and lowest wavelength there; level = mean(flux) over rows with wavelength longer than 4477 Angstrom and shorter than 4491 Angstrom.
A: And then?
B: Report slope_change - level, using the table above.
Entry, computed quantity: -117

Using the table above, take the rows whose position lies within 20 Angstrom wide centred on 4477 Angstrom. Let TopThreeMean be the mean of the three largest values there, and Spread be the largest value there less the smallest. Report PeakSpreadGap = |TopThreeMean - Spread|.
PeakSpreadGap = 101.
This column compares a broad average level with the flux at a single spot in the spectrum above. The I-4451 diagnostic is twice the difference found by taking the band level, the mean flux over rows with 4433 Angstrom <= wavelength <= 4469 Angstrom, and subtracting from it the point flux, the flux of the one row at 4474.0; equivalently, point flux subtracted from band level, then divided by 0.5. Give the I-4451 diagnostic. -31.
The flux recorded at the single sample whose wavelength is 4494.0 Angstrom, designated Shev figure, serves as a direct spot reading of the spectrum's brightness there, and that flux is 121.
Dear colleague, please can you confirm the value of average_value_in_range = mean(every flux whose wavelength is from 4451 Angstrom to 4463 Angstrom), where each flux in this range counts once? 116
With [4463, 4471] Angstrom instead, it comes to 117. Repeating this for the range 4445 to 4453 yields 121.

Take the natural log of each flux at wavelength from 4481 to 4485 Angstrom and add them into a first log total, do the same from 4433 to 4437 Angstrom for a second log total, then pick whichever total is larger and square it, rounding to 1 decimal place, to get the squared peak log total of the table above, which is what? 89.6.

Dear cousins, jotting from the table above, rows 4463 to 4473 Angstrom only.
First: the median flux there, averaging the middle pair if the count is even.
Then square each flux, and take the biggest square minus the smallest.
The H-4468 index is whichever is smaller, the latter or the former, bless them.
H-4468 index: 117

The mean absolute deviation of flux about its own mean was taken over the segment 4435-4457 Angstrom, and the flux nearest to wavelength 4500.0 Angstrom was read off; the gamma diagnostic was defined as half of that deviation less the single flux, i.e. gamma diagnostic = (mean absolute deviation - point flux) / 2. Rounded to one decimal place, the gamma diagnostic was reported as -57.6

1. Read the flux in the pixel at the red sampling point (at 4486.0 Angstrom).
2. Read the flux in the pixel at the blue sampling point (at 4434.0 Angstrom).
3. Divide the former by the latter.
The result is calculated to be 1.10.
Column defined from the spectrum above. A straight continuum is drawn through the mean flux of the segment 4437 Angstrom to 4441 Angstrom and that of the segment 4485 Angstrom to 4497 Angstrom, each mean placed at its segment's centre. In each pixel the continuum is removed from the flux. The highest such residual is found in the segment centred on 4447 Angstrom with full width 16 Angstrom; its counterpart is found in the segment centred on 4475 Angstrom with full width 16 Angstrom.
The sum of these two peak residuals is 16.6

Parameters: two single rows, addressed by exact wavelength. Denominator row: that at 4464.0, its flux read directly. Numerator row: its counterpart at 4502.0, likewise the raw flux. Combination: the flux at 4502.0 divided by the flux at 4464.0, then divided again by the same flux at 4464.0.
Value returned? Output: 0.0088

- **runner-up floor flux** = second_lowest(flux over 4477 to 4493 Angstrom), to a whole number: 113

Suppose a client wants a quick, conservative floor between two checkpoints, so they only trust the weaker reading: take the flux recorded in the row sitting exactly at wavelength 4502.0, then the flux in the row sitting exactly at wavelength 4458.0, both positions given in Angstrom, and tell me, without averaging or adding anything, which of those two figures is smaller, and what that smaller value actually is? 120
